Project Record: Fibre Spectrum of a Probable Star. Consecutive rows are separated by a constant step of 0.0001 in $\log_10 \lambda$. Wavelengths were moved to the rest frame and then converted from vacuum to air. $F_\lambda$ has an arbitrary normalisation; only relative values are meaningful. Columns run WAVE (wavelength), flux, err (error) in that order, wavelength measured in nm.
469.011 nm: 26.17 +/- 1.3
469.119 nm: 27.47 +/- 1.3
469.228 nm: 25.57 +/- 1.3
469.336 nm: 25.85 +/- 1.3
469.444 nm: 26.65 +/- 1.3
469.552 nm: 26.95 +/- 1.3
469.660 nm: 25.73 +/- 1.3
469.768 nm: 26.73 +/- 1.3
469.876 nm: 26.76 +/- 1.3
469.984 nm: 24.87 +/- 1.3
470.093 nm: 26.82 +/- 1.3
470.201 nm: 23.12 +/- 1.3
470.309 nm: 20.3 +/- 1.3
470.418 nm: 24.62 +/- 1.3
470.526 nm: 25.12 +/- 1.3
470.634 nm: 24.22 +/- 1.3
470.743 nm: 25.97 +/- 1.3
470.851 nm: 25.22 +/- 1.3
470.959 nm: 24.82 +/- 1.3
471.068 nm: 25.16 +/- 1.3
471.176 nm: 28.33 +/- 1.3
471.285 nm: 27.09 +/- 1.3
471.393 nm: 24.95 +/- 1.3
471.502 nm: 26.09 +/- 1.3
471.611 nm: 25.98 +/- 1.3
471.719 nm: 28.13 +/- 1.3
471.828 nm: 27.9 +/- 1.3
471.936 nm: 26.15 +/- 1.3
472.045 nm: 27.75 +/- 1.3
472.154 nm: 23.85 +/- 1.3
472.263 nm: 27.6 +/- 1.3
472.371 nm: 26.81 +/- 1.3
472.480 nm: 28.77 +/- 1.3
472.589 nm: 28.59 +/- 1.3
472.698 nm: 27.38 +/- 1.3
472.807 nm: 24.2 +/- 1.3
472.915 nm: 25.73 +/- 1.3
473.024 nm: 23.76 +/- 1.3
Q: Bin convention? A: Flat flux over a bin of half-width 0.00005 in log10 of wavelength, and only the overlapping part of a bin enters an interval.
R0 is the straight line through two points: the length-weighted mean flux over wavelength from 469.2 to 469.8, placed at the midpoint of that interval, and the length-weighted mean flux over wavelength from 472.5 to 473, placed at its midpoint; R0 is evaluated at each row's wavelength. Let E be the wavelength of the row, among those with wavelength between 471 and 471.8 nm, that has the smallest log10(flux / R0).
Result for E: 471.393 nm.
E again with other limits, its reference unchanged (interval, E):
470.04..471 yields 470.309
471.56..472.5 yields 472.154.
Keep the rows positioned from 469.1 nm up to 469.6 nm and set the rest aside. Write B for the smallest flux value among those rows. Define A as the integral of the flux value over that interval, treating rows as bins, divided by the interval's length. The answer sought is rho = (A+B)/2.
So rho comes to 25.98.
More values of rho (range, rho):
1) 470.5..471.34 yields 25.00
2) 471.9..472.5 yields 25.28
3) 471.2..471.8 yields 25.77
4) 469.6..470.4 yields 22.60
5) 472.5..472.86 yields 25.55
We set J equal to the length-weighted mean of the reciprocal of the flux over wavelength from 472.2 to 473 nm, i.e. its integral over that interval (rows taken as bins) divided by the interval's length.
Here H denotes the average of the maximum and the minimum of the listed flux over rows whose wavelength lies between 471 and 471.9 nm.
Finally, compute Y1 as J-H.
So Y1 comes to -26.6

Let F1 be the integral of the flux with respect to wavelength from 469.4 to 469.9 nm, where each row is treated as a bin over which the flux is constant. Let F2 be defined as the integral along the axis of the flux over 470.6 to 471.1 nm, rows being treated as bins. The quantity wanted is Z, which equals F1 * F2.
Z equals 167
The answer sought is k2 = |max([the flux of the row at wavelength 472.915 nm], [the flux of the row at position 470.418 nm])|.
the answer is 25.7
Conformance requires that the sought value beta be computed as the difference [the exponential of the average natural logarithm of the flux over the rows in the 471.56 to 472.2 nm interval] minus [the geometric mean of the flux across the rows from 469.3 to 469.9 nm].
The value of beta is 0.1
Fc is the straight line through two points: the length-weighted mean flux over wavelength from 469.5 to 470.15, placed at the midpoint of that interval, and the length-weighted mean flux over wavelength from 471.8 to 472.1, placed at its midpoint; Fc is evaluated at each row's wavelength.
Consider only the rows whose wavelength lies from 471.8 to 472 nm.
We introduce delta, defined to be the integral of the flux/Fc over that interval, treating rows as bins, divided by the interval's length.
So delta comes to 0.99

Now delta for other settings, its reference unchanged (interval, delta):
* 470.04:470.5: 0.90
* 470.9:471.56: 0.97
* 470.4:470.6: 0.94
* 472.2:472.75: 1.01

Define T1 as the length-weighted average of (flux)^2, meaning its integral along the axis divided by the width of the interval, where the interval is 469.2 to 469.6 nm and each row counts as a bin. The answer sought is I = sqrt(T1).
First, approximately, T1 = 692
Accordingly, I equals 26.3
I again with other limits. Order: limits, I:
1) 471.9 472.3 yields 26.3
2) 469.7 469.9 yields 26.7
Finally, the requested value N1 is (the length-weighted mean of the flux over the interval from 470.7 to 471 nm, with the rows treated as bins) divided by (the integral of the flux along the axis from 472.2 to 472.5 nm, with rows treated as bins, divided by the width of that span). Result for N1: 0.92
